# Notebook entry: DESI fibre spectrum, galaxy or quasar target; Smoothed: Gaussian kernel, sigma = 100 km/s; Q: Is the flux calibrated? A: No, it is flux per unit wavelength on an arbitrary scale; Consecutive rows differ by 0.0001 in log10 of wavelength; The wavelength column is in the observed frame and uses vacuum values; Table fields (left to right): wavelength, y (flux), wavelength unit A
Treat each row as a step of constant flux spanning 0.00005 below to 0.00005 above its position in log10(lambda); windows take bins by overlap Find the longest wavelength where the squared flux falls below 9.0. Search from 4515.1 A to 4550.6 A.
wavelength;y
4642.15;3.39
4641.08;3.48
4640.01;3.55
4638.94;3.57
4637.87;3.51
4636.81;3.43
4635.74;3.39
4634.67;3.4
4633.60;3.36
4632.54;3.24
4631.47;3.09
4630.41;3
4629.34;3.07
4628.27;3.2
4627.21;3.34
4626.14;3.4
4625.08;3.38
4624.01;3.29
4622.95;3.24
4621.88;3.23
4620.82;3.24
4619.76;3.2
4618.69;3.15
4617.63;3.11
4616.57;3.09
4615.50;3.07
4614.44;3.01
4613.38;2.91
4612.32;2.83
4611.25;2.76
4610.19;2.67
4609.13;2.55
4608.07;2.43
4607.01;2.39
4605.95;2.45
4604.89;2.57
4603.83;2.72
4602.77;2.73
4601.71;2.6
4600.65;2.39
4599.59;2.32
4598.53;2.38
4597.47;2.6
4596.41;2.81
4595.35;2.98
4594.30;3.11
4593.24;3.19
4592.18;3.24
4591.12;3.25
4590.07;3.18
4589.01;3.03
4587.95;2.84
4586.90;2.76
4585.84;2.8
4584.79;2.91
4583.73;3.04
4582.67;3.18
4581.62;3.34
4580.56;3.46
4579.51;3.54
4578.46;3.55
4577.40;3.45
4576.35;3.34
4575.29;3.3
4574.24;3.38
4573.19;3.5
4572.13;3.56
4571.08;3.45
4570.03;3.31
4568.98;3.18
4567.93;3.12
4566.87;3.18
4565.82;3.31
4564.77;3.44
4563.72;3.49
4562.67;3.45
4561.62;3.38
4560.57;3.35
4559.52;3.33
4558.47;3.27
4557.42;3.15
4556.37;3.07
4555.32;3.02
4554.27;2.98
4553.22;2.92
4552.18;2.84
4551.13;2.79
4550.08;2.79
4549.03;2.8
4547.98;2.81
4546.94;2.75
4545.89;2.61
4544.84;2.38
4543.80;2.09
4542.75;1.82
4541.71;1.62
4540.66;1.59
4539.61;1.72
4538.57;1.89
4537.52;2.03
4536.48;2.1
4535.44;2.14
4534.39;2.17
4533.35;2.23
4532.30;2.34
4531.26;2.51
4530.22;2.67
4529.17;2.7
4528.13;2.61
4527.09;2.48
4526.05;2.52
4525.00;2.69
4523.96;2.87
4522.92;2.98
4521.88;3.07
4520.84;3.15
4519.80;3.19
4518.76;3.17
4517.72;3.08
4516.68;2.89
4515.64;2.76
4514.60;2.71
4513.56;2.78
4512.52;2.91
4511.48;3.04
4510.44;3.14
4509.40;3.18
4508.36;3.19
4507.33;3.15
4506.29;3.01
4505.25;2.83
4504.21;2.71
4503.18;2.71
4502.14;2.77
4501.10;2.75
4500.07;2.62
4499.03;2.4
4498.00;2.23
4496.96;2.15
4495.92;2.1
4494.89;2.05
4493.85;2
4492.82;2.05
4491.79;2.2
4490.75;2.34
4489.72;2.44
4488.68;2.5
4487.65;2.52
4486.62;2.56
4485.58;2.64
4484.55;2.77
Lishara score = 4550.08 A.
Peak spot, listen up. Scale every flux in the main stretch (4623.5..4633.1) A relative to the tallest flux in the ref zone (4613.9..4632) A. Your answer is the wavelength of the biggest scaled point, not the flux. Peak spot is 4626.14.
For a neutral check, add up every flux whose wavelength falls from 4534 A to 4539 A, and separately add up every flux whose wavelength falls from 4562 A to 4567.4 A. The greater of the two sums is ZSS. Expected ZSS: 16.9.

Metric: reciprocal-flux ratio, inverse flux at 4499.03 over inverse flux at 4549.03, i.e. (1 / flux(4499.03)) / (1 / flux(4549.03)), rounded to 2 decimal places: 1.17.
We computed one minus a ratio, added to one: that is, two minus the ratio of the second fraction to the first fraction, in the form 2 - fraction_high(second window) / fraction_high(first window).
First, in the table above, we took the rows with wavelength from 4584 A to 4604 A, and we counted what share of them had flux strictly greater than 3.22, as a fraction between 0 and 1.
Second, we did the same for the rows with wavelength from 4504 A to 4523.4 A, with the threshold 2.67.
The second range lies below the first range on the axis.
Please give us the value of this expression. -7.5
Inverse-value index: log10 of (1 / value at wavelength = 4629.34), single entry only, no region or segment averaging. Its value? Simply -0.49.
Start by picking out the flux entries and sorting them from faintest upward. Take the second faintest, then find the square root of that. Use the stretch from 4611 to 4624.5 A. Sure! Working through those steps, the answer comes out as 1.68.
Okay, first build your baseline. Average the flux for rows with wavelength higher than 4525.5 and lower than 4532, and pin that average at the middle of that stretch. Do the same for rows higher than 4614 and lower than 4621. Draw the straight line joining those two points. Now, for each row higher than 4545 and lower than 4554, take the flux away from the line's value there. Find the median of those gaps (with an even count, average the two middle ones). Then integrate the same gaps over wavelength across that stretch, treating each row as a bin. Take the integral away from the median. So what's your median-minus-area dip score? 0.6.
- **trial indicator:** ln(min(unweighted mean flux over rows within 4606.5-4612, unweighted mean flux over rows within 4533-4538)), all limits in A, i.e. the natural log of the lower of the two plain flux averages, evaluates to 0.76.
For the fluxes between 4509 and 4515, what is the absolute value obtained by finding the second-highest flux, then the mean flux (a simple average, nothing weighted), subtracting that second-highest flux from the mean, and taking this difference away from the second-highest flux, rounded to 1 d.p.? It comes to 3.3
